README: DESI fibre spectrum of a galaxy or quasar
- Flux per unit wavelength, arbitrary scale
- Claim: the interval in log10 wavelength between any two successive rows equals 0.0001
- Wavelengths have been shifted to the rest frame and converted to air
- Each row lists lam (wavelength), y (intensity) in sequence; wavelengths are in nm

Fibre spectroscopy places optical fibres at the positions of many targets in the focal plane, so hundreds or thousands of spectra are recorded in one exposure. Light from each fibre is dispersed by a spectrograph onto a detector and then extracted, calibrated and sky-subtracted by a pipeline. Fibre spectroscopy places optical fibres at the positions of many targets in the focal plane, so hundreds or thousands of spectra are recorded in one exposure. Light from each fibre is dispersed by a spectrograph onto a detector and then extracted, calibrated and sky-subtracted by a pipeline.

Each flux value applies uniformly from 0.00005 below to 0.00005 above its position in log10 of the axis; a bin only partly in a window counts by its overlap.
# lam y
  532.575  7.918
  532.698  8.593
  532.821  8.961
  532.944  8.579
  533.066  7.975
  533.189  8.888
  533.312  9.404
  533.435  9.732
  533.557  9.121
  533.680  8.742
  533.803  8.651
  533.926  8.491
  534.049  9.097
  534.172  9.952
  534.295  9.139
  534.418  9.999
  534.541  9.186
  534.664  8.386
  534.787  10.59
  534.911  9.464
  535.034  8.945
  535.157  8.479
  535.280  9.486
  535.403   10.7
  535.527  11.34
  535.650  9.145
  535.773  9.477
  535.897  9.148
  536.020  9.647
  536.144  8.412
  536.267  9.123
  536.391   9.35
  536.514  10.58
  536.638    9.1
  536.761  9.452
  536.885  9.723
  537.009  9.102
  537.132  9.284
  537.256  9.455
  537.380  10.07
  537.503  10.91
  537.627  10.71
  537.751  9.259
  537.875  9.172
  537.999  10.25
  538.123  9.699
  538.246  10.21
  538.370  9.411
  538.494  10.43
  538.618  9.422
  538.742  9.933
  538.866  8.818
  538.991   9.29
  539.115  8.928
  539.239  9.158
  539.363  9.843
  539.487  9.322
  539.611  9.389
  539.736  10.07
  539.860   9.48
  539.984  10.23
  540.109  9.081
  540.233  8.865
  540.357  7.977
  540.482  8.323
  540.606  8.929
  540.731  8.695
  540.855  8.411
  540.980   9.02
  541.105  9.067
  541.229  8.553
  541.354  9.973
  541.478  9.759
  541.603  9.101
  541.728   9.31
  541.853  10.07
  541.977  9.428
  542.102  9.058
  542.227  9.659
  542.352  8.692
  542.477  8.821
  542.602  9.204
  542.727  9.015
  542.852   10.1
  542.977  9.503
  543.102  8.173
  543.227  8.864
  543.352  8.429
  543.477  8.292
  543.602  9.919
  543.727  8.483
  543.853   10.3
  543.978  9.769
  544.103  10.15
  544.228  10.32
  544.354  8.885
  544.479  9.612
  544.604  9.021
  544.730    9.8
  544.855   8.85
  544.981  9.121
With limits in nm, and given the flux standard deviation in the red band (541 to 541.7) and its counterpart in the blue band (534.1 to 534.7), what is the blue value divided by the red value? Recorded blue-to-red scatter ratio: 1.2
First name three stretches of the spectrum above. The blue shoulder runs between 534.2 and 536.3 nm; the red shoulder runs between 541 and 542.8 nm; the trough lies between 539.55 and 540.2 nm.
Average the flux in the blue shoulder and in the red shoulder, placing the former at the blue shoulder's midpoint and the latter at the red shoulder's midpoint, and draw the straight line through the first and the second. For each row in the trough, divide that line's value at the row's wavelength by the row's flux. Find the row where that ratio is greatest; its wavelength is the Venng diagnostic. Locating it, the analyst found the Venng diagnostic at 540.109 nm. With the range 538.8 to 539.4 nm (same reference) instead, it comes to 538.866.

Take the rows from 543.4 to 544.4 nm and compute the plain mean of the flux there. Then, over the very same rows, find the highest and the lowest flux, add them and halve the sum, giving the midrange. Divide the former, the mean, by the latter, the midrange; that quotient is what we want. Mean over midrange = 1.022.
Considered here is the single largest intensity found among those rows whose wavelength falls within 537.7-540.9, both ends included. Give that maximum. 10.43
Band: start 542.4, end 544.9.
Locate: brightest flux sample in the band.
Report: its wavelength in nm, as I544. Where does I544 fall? 544.228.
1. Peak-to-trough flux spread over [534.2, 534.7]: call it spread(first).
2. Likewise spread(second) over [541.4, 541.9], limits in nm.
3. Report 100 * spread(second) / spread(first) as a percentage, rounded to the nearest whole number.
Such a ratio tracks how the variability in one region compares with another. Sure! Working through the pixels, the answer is 60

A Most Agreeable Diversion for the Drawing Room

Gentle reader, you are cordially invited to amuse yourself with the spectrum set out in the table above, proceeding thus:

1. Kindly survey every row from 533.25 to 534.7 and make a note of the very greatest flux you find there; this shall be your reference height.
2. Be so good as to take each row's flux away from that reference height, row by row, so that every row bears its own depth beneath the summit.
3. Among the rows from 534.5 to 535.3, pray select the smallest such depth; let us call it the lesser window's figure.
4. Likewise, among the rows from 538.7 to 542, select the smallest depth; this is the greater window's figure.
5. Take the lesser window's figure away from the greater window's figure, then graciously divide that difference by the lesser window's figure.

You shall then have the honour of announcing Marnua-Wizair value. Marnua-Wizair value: -0.61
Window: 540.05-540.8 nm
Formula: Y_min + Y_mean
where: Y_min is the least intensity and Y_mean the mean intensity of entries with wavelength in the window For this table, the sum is 16.6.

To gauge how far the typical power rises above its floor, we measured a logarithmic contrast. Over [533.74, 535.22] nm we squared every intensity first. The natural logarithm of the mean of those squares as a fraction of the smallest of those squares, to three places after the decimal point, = 0.190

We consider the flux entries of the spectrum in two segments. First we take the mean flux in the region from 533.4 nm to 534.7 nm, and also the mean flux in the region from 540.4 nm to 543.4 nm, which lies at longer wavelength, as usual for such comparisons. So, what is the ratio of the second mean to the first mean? 0.99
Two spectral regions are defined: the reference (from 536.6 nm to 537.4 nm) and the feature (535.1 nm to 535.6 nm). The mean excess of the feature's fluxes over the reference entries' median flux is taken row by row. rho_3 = 0.5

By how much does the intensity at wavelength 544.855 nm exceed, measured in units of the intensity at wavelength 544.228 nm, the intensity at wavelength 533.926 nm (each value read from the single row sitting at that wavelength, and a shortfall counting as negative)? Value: 0.035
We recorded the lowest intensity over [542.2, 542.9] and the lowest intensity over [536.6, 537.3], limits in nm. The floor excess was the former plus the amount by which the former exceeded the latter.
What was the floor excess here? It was 8.3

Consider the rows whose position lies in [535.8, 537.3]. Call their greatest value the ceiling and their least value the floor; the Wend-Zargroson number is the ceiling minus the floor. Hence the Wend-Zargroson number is 2.17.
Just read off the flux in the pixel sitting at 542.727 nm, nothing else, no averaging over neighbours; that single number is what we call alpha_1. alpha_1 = 9.015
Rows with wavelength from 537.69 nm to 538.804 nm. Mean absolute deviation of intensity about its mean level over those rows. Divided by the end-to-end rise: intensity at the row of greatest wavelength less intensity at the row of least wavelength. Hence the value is 0.6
